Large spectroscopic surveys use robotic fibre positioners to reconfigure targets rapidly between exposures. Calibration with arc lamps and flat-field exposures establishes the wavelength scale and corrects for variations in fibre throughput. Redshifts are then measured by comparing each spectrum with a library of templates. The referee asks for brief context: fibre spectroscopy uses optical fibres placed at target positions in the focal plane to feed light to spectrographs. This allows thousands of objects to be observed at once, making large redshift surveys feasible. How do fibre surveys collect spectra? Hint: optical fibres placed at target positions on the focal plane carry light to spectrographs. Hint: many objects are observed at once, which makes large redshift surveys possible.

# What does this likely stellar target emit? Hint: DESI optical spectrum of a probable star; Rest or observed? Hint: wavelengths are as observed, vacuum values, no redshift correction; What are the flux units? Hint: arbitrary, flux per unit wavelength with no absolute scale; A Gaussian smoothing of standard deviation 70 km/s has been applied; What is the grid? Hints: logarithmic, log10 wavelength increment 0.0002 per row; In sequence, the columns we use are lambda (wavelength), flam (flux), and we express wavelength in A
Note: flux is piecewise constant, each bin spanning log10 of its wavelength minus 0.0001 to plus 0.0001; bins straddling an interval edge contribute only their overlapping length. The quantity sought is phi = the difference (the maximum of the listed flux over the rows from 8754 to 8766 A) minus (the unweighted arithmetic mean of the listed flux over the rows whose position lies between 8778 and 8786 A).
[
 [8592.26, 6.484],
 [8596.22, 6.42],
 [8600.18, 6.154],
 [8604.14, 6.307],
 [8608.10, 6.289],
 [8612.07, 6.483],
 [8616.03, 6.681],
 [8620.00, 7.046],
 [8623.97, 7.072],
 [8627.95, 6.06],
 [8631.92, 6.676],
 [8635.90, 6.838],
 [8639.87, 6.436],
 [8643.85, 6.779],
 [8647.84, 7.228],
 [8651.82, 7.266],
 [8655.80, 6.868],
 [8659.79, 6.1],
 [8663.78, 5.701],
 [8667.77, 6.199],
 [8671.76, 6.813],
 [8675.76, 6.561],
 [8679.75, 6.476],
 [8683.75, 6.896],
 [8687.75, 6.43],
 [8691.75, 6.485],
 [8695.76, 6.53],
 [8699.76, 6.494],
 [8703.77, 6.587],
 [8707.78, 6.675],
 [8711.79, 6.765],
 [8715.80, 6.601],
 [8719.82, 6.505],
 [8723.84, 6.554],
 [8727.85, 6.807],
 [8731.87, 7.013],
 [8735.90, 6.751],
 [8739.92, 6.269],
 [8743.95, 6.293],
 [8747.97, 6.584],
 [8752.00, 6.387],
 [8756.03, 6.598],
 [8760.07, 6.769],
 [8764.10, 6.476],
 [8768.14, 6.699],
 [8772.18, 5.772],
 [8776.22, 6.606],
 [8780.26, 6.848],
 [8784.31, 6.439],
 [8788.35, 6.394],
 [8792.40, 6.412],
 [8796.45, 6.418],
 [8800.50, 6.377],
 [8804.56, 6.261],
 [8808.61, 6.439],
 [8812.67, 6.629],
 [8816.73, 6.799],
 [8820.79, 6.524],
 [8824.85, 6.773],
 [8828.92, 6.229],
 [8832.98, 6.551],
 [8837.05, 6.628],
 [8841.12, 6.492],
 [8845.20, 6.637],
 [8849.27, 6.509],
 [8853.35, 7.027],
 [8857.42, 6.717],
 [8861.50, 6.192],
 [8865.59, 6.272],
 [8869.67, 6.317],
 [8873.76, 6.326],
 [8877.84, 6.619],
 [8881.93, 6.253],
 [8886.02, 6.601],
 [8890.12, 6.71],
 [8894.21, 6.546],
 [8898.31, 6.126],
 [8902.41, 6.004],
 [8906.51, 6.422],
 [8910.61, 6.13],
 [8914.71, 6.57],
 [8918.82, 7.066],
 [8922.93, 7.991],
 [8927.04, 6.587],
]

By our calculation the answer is 0.13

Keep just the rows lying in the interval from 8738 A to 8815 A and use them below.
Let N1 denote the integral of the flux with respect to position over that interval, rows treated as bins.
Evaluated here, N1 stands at 497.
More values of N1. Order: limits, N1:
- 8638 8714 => 501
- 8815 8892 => 503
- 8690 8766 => 501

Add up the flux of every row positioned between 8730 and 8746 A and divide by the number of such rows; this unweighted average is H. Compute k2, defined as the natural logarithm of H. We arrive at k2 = 1.88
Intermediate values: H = 6.58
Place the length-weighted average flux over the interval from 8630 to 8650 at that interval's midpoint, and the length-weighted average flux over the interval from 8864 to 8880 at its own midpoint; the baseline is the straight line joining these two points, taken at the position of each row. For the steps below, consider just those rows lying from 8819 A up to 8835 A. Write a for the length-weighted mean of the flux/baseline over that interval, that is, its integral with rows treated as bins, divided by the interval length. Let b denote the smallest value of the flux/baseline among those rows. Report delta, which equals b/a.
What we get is 0.956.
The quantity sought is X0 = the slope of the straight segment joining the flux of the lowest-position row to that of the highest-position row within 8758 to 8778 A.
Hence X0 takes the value -0.010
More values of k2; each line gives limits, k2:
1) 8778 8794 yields 1.88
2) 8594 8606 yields 1.84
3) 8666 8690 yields 1.88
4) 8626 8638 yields 1.88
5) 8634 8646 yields 1.90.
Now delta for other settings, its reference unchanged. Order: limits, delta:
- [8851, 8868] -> 0.947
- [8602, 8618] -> 0.976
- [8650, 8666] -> 0.882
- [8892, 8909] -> 0.957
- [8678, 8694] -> 0.979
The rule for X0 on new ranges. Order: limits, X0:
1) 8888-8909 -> -0.018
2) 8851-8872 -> -0.044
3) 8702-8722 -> -0.005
